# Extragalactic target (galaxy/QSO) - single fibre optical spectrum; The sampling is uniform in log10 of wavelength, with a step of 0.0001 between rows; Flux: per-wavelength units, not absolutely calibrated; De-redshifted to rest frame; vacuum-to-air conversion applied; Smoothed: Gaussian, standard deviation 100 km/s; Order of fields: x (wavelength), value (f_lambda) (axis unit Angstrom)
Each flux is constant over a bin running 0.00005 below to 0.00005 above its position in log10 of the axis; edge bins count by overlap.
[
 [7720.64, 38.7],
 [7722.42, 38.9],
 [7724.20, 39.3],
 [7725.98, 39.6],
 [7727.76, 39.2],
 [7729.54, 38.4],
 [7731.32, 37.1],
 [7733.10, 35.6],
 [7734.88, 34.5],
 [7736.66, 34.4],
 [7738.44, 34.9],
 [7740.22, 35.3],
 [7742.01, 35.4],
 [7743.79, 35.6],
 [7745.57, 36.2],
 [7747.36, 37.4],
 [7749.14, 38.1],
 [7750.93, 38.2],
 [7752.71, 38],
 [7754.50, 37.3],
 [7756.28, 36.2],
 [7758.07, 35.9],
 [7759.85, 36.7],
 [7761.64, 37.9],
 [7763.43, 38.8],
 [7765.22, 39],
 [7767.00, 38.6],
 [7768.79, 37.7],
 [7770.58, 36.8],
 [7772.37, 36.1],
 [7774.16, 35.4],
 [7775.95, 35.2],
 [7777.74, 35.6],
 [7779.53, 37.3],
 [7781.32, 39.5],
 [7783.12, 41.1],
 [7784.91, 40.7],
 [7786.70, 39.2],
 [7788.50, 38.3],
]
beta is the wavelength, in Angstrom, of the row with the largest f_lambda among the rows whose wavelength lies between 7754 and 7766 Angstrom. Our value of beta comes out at 7765.22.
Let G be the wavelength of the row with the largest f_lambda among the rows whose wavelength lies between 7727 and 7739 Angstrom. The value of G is 7727.76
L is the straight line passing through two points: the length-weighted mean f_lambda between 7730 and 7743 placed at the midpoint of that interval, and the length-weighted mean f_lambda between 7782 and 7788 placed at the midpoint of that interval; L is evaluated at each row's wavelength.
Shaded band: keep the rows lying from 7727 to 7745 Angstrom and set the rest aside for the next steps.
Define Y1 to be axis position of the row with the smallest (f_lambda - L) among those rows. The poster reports 7736.66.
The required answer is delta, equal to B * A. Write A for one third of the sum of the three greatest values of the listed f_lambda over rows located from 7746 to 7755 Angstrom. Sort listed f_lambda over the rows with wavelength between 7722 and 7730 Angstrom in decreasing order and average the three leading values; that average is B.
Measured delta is 1500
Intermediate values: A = 38.10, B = 39.4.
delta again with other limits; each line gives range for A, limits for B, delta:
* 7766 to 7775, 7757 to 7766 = 1454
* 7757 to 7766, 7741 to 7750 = 1436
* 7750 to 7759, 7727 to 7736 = 1446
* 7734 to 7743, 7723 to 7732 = 1386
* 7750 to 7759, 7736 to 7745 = 1341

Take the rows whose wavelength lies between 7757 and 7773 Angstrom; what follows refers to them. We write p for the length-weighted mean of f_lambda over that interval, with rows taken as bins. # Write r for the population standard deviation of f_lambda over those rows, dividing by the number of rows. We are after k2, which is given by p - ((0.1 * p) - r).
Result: 34.9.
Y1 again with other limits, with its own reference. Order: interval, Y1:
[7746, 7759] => 7758.07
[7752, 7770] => 7758.07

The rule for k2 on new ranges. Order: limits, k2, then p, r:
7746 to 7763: 34.4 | 37.3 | 0.8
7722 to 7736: 35.7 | 37.7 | 1.8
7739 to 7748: 33.1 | 35.9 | 0.8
